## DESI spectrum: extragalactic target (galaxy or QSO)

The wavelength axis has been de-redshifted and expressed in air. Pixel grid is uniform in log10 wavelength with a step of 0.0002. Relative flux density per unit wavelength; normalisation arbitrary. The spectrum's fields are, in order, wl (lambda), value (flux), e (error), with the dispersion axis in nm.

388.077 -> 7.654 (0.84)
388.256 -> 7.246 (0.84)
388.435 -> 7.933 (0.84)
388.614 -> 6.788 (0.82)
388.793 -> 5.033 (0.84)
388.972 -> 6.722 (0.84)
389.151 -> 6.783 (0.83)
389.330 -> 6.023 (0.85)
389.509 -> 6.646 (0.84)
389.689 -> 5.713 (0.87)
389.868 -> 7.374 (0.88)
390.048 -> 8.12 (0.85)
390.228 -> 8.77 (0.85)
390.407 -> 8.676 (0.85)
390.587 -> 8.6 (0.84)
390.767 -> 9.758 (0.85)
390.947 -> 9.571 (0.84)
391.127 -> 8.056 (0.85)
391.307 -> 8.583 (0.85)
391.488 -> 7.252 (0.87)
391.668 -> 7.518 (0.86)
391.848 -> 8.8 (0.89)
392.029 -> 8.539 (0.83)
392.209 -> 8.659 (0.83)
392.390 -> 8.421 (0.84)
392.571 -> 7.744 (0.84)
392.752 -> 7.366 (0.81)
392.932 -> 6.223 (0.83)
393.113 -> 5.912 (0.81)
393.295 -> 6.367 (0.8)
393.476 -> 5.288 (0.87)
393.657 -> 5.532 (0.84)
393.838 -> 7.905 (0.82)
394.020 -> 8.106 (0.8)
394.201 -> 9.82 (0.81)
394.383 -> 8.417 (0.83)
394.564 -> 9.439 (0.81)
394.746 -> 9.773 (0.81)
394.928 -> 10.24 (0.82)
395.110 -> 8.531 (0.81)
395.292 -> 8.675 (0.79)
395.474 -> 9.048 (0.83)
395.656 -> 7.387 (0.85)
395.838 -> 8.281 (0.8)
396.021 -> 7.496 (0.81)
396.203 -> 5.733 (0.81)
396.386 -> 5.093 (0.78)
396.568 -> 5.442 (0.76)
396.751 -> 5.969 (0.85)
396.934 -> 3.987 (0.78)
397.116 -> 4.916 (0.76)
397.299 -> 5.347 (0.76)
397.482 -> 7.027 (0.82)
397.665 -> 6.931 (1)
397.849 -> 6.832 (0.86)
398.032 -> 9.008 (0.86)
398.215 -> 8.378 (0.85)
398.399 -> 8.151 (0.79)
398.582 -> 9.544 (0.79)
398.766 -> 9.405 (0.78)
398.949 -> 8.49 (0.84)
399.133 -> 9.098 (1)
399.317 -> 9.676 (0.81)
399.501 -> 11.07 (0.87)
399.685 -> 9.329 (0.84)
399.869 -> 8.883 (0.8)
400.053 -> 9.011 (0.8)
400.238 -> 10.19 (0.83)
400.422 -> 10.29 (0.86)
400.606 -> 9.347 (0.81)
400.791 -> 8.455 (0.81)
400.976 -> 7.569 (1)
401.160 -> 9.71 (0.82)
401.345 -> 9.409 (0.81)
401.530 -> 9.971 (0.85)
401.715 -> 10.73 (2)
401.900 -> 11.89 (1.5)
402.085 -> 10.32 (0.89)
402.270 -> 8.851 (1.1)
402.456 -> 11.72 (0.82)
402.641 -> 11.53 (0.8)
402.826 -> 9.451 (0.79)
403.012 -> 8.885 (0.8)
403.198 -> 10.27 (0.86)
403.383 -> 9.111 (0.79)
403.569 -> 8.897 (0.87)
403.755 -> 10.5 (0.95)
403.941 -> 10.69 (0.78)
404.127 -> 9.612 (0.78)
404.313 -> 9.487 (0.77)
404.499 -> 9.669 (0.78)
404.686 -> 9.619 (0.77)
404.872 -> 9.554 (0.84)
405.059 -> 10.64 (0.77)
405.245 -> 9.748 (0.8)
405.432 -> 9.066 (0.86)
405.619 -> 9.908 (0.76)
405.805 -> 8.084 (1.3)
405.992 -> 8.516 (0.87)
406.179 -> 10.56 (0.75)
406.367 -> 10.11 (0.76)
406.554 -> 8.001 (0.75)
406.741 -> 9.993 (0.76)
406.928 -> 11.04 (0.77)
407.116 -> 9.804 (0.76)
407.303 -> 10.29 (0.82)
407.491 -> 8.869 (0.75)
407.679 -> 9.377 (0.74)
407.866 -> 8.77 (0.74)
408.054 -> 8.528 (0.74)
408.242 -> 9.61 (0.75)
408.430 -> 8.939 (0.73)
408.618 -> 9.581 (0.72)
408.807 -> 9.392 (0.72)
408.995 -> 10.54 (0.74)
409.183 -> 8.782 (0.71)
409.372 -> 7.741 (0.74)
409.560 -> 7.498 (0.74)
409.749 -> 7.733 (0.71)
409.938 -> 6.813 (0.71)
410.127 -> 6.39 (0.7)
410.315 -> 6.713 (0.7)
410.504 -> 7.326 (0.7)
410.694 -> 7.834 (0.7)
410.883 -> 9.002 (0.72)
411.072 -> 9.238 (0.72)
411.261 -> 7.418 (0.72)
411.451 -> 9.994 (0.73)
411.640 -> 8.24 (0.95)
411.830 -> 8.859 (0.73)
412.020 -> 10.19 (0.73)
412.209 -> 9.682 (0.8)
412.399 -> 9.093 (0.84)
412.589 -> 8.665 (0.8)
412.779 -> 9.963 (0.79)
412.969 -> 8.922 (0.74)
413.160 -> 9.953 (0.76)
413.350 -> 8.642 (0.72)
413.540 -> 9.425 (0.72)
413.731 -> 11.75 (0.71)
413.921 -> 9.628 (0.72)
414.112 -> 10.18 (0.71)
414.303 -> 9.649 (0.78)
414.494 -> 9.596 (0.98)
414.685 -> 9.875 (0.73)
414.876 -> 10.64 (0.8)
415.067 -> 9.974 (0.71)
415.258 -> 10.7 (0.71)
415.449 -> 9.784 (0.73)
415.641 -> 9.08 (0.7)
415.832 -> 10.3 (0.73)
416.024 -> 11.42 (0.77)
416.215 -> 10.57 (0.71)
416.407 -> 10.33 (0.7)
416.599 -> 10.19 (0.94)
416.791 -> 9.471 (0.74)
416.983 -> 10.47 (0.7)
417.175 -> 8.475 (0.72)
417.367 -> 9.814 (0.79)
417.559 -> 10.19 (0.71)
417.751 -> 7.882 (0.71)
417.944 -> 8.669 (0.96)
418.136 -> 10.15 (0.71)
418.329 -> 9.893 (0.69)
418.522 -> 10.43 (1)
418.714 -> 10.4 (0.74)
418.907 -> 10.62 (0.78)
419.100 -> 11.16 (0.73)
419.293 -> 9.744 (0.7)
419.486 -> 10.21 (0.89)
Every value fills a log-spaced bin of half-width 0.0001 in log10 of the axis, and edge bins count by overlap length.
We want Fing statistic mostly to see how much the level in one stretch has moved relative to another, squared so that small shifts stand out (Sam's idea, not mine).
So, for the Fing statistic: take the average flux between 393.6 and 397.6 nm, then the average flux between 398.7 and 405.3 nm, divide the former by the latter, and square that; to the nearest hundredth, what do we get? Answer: 0.57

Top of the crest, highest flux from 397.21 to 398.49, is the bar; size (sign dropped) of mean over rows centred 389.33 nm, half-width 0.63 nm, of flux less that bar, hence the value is 2.7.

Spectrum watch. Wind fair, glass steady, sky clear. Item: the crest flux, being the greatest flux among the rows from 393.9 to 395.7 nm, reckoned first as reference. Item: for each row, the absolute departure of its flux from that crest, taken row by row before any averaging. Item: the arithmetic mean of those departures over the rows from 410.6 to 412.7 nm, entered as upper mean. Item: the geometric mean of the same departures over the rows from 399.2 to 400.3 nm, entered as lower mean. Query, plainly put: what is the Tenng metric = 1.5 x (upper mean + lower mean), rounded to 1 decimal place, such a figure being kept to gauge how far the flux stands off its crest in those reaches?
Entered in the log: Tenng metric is 2.8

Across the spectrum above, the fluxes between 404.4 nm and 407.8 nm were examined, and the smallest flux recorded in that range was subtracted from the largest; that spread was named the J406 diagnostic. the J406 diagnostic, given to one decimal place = 3.0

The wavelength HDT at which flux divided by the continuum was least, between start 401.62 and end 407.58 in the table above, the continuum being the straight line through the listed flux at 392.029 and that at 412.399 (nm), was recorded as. 406.554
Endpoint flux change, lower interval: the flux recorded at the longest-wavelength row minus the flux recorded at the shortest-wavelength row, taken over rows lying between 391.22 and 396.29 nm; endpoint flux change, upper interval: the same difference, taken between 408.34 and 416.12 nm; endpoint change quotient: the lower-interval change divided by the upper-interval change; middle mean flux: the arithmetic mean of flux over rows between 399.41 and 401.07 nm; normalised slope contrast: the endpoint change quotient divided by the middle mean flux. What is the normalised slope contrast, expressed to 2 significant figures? -0.12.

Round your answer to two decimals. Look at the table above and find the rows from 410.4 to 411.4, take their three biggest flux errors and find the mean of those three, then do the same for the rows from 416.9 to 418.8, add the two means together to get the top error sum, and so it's 1.64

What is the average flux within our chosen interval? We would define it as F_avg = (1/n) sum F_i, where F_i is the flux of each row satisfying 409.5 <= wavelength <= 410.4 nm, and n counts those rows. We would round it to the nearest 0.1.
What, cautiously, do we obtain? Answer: 7.0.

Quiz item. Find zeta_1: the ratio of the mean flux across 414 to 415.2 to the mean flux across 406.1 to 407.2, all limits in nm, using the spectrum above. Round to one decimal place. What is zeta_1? 1.0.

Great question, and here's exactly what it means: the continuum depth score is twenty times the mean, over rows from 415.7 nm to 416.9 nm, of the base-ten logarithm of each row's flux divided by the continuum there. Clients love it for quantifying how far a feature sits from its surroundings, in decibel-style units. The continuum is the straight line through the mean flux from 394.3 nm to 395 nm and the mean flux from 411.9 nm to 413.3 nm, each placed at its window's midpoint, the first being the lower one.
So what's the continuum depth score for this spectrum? 0.8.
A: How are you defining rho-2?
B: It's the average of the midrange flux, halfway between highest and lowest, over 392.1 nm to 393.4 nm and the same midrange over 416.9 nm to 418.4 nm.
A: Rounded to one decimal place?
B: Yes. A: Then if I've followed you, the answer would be 8.2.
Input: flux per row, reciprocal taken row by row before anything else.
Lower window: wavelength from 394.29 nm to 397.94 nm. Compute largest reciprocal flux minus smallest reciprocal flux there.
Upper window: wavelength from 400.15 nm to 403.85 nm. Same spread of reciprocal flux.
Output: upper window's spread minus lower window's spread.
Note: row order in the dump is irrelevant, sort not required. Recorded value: -0.11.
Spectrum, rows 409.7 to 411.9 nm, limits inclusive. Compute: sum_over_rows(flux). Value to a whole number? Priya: 96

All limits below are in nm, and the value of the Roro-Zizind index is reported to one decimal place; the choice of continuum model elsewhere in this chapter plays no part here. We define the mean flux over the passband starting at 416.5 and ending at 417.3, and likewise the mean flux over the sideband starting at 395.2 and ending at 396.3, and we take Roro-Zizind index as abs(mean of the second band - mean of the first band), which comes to 1.9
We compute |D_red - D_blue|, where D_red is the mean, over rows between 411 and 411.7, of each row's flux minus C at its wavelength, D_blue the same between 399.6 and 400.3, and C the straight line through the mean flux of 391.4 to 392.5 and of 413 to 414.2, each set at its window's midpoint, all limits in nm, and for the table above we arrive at 1.5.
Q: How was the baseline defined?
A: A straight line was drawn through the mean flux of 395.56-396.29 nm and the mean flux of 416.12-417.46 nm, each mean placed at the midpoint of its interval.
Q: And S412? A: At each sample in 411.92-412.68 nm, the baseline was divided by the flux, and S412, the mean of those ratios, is 1.0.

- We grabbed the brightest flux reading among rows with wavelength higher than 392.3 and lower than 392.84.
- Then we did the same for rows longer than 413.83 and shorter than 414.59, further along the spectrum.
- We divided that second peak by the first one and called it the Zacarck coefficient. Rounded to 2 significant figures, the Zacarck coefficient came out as 1.2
